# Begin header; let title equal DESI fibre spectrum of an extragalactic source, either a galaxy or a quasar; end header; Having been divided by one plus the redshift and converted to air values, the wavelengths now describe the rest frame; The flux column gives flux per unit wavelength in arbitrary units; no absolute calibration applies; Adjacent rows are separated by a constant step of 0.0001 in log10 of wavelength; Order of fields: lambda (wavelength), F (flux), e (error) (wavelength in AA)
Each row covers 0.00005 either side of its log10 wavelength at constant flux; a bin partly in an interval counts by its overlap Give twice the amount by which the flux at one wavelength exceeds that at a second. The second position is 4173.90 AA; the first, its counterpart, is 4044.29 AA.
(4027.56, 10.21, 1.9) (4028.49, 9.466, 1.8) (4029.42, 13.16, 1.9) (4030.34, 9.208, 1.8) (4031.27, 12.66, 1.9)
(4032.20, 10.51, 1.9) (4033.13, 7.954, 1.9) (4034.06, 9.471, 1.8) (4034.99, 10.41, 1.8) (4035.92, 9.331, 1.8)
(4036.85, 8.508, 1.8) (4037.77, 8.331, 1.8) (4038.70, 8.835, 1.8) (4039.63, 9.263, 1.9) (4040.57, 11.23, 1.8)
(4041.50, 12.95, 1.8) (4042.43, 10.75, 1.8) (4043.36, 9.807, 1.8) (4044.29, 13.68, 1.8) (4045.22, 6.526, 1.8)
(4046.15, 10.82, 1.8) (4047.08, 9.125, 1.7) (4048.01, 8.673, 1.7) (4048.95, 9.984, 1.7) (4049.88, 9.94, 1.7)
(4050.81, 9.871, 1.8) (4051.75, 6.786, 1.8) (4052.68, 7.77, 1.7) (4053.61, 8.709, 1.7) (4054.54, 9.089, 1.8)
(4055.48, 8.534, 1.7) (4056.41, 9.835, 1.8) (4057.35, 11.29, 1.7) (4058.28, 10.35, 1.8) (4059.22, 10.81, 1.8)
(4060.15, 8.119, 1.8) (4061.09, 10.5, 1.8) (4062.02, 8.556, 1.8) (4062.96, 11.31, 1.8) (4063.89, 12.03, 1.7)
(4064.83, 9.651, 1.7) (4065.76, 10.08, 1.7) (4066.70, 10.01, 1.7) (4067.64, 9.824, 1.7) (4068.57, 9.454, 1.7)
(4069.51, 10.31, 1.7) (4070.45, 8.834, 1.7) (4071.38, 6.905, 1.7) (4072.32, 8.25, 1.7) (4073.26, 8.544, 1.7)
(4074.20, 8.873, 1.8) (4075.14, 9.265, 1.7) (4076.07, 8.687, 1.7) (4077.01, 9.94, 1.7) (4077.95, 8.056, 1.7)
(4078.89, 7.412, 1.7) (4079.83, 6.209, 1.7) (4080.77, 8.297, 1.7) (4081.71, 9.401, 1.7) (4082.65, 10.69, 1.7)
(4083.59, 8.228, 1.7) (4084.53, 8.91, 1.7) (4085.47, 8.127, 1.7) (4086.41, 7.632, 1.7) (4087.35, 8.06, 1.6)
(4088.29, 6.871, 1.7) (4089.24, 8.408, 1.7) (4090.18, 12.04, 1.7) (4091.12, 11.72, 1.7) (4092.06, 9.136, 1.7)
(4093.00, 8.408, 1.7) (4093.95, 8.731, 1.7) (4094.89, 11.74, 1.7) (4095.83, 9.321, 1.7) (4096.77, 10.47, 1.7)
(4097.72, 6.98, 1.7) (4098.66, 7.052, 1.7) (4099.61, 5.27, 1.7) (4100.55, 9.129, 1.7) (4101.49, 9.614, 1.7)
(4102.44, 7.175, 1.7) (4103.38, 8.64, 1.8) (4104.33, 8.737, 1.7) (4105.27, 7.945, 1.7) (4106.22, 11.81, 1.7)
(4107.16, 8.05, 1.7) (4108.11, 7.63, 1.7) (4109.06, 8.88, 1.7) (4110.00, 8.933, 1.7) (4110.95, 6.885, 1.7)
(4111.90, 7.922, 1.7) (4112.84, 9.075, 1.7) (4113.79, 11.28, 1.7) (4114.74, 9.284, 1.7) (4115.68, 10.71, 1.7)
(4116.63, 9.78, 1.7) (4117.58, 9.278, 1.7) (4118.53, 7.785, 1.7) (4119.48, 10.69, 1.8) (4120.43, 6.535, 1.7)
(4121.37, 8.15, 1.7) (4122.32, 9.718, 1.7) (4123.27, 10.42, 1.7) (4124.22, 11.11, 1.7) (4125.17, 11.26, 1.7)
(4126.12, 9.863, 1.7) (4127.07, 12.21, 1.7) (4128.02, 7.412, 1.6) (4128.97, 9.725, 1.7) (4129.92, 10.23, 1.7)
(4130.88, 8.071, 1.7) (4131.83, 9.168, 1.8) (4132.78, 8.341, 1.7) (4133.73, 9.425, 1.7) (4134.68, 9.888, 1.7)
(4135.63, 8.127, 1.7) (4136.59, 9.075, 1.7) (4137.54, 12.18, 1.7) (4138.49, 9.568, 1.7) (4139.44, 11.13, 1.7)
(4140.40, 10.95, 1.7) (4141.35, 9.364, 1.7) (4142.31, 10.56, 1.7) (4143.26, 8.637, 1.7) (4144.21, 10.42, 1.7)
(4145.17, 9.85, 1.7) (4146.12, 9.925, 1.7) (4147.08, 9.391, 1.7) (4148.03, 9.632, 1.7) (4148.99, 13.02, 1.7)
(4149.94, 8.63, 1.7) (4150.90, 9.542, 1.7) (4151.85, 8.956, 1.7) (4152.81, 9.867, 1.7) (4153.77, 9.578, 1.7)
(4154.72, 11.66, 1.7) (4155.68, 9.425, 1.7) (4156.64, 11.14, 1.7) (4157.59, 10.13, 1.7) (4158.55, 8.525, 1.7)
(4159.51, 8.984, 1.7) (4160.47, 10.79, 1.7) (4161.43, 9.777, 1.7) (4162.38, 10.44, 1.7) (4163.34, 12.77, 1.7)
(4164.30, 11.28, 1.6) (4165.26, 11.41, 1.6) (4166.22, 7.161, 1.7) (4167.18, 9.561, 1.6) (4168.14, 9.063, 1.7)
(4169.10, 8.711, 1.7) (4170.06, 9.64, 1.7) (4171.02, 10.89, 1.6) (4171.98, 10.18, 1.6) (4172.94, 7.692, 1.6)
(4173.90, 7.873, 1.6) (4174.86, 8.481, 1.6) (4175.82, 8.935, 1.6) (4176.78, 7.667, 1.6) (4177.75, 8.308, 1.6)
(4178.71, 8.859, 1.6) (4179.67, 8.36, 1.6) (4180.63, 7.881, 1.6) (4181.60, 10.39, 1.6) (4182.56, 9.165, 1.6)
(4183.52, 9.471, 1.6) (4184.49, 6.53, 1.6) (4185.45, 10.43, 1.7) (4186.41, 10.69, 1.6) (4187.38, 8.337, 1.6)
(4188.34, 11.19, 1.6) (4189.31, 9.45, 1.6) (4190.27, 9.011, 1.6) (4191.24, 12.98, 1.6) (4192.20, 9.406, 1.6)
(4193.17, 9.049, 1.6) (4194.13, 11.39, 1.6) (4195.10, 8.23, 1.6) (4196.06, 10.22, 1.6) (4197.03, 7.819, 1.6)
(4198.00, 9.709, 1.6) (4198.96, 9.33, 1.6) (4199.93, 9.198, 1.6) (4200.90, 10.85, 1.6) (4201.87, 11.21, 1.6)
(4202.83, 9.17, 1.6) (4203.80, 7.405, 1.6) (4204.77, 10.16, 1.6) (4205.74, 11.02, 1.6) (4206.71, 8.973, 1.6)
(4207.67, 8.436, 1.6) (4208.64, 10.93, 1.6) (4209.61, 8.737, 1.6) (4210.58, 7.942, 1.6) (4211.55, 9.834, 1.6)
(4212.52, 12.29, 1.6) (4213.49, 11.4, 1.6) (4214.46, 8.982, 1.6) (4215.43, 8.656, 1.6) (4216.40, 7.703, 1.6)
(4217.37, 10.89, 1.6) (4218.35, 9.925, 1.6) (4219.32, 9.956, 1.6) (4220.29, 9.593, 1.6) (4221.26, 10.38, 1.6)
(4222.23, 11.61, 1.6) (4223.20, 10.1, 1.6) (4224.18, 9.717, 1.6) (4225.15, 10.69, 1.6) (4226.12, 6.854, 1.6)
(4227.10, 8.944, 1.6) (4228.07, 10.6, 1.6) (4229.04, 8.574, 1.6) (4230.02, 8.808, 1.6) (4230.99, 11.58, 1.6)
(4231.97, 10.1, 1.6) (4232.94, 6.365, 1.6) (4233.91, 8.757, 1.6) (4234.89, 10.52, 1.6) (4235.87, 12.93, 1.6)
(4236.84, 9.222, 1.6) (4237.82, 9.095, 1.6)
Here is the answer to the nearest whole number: 12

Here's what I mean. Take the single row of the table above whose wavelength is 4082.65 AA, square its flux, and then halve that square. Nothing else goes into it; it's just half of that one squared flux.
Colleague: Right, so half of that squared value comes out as 57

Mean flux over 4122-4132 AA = 9.9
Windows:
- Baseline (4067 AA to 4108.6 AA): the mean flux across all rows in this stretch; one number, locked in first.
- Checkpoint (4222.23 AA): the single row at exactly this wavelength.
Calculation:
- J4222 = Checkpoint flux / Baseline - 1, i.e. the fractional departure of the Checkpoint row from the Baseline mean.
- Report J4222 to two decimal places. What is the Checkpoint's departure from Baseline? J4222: 0.33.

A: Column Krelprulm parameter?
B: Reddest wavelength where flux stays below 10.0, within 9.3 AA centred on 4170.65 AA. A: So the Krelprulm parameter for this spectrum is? 4174.86 AA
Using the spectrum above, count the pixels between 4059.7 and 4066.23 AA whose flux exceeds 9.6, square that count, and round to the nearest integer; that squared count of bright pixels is 25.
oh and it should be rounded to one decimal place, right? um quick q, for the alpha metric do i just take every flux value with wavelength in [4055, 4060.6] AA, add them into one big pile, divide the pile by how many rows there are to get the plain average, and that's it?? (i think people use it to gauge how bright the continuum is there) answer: 9.8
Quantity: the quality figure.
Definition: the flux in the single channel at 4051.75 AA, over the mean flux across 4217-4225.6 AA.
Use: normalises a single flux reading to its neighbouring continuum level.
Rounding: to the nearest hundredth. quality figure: 0.66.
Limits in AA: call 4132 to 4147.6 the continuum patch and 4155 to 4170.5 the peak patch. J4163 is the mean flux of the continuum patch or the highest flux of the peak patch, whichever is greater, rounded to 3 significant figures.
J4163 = 12.8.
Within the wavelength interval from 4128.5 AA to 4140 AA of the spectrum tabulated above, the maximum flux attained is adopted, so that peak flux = 12.18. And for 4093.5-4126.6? 11.81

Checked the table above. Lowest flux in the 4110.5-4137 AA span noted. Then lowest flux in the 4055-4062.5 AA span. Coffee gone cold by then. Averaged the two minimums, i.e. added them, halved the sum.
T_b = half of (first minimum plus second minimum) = 7.3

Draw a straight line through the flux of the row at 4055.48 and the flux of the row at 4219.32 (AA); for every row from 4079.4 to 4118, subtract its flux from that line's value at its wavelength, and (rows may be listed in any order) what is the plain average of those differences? 0.1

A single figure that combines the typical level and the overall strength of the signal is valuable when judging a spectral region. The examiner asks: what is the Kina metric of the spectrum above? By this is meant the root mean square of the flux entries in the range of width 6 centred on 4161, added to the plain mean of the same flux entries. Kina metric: 20.5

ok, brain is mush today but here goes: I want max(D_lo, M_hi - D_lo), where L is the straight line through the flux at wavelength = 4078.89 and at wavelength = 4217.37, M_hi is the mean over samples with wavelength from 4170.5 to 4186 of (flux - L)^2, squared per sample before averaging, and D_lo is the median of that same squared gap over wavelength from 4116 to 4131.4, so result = 1.81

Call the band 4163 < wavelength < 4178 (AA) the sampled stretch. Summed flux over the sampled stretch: 150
